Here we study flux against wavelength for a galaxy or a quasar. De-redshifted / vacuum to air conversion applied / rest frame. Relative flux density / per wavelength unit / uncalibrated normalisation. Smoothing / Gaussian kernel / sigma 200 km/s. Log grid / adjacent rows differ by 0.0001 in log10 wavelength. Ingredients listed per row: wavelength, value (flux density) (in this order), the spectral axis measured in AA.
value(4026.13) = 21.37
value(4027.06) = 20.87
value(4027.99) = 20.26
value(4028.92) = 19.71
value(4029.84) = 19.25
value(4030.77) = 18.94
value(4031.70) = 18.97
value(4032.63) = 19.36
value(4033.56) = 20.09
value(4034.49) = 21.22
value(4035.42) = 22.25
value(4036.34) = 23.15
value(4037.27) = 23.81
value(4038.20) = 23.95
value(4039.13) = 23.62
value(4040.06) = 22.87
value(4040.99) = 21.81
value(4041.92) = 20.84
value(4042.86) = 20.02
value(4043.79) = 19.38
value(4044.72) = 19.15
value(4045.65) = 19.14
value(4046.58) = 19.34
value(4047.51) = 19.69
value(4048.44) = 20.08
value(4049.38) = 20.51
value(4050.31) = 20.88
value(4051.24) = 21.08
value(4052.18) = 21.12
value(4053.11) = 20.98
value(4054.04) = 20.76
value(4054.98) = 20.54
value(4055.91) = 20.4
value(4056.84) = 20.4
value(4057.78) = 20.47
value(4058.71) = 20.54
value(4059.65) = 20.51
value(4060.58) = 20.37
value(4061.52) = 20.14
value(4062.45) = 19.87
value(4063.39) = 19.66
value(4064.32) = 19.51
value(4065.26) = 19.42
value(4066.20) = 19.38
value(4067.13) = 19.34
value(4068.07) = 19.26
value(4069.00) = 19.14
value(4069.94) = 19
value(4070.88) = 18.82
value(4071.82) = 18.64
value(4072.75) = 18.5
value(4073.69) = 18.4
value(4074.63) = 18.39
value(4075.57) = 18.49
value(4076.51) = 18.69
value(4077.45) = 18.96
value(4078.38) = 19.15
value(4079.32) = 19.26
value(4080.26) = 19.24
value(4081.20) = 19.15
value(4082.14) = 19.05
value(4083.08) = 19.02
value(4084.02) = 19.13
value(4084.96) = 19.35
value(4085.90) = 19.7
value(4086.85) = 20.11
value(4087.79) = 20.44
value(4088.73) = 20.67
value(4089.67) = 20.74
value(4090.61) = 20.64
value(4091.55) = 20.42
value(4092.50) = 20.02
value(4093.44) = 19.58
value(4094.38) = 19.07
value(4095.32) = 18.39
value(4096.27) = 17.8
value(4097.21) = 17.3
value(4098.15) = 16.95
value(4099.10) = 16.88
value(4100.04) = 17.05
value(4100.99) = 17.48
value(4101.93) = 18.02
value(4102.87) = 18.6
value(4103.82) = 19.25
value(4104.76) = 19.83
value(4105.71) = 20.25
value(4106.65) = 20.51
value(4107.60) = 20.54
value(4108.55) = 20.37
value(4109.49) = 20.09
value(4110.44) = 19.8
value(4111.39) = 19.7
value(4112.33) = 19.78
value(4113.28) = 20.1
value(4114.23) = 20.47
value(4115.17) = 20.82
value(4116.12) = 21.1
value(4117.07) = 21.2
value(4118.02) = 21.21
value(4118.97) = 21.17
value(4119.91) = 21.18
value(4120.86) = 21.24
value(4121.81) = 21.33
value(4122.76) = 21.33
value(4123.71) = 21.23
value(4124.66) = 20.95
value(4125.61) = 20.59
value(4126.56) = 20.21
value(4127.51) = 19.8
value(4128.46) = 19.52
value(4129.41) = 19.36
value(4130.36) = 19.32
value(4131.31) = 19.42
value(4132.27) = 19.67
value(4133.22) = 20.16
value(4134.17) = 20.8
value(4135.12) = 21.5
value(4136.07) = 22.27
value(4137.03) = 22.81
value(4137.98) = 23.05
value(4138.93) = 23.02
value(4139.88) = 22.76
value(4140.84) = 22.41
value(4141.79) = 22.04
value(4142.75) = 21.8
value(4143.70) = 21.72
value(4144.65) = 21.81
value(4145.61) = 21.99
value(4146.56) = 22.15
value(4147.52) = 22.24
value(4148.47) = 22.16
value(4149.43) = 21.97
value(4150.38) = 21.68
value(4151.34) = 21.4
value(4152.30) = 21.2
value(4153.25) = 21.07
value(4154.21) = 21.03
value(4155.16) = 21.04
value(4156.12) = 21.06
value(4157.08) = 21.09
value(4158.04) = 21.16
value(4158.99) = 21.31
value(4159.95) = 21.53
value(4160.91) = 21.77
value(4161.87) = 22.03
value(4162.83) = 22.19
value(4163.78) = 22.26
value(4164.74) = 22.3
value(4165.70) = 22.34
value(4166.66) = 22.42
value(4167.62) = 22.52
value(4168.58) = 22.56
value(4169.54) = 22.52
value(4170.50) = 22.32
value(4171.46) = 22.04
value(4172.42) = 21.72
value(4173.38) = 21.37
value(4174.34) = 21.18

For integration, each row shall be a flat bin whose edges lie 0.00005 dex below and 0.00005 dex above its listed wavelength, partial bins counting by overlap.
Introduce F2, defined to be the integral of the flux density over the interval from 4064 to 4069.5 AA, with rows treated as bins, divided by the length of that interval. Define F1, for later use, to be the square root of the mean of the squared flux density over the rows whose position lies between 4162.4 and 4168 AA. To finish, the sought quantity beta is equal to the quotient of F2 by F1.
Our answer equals 0.87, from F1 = 22.3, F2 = 19.3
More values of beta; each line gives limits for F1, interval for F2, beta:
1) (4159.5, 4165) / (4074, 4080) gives 0.86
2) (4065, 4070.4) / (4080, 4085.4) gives 0.99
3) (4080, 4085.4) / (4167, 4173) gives 1.16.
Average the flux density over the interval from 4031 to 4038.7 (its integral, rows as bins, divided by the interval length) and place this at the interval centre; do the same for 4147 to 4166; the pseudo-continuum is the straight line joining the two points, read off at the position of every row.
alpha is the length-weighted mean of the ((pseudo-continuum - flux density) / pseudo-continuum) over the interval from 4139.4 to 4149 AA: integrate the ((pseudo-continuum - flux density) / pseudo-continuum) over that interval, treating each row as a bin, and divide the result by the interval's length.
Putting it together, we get -0.02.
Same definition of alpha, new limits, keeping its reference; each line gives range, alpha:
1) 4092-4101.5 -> 0.16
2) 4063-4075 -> 0.12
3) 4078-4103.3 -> 0.12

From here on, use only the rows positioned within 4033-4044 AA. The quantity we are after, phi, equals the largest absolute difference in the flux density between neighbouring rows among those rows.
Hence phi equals 1.1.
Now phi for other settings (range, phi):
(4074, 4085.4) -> 0.3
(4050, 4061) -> 0.2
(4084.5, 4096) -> 0.7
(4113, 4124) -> 0.4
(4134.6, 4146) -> 0.8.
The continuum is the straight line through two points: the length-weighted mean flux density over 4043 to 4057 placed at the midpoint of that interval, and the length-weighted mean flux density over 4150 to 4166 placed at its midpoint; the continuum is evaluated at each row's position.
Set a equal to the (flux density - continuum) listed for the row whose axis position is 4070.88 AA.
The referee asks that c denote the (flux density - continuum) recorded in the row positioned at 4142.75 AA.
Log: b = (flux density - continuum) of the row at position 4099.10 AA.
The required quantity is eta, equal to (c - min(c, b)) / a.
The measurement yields -2.63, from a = -1.7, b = -3.9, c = 0.4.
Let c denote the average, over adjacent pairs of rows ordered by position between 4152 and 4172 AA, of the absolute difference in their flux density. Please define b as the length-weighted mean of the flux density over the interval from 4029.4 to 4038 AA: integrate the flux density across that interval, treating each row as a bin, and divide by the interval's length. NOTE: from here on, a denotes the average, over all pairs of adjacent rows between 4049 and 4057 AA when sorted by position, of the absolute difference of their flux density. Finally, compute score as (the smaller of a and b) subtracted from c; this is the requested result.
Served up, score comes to -0.1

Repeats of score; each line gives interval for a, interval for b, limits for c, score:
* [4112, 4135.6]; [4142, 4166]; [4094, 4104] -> 0.2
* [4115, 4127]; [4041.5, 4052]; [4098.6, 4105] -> 0.3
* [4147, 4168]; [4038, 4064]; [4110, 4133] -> 0.1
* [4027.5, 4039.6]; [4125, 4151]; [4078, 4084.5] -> -0.5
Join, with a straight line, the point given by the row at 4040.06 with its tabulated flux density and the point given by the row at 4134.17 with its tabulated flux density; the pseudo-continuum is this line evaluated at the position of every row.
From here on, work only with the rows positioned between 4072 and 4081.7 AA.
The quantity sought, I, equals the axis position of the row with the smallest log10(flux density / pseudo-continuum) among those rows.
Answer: 4073.69 AA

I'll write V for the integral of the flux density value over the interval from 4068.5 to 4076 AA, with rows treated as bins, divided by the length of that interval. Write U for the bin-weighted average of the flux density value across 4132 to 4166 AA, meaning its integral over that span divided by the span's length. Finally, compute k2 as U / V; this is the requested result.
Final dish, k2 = 1.16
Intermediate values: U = 21.8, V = 18.68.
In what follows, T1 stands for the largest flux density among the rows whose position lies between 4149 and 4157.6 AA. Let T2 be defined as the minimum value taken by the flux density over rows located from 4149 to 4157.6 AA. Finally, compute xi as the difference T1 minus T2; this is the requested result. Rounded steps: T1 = 21.97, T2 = 21.03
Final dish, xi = 0.9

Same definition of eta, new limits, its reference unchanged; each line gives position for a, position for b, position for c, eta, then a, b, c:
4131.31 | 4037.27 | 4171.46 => 0.00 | -1.8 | 3.7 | 0.3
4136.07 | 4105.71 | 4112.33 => 0.00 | 1.0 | -0.7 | -1.2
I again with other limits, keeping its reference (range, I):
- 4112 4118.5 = 4112.33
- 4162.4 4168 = 4162.83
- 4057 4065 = 4064.32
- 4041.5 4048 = 4044.72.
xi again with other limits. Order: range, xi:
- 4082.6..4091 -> 1.7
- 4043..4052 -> 1.9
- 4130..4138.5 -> 3.7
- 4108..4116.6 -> 1.4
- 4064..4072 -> 0.9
